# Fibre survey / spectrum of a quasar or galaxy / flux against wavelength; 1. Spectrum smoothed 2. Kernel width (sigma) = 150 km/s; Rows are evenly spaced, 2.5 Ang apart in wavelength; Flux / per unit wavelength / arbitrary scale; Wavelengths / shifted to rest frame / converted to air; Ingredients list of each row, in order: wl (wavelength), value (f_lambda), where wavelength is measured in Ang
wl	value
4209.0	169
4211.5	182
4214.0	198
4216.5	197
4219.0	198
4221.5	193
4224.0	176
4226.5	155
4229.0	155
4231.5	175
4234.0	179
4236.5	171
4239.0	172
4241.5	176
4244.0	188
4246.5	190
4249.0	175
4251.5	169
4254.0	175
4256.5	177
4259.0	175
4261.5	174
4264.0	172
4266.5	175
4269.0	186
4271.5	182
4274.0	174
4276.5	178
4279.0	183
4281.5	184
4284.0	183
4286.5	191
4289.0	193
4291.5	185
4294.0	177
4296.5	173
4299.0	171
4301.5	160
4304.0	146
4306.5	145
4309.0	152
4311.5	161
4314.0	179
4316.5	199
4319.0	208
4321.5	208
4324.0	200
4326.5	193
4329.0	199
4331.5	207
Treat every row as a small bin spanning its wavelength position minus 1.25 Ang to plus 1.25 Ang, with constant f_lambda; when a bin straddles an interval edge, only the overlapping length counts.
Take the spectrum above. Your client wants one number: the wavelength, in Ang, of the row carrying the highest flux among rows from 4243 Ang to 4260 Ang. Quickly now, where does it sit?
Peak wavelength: 4246.5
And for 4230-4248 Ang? 4246.5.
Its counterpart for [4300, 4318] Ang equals 4316.5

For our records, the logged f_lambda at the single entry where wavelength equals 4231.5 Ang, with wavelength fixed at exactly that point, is 175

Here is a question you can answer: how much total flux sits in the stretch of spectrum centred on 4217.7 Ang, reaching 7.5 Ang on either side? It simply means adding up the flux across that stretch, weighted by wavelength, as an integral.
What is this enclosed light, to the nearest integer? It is 2860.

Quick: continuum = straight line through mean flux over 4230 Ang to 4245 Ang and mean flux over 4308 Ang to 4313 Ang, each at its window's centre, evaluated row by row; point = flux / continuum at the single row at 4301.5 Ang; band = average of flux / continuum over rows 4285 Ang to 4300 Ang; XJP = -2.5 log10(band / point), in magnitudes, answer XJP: -0.12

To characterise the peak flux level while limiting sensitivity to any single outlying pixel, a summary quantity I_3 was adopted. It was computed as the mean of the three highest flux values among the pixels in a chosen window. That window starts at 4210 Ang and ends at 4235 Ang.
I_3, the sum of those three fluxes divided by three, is 198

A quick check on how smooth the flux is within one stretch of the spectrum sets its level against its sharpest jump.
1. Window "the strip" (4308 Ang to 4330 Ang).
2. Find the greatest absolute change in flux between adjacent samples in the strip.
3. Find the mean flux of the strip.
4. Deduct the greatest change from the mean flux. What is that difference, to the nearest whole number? 169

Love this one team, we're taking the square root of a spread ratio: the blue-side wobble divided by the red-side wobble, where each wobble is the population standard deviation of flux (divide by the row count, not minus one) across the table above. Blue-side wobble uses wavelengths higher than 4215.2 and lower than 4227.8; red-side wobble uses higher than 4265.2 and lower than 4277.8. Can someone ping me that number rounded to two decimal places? 1.92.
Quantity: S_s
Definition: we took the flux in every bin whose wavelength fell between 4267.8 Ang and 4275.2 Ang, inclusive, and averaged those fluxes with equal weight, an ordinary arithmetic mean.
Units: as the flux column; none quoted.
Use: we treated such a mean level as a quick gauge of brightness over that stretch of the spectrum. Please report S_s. 181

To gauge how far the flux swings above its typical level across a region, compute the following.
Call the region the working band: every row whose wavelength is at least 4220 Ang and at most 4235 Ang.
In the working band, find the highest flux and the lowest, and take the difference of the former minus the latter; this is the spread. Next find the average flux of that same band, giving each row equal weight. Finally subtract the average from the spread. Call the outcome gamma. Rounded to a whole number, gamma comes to -134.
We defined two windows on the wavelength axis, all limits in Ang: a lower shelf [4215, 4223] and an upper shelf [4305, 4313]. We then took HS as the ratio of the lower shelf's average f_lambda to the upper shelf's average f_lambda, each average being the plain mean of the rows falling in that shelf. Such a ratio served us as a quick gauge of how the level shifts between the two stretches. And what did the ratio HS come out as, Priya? 1.28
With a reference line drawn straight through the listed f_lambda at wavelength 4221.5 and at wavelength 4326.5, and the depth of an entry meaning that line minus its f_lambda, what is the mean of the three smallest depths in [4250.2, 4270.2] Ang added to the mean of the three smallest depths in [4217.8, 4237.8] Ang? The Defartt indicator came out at 17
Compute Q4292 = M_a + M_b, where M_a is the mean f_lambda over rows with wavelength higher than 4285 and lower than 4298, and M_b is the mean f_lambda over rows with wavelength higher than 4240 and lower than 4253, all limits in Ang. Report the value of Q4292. 363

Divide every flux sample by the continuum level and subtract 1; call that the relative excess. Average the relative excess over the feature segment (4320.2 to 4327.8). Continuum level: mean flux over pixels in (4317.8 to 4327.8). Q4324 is -0.01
